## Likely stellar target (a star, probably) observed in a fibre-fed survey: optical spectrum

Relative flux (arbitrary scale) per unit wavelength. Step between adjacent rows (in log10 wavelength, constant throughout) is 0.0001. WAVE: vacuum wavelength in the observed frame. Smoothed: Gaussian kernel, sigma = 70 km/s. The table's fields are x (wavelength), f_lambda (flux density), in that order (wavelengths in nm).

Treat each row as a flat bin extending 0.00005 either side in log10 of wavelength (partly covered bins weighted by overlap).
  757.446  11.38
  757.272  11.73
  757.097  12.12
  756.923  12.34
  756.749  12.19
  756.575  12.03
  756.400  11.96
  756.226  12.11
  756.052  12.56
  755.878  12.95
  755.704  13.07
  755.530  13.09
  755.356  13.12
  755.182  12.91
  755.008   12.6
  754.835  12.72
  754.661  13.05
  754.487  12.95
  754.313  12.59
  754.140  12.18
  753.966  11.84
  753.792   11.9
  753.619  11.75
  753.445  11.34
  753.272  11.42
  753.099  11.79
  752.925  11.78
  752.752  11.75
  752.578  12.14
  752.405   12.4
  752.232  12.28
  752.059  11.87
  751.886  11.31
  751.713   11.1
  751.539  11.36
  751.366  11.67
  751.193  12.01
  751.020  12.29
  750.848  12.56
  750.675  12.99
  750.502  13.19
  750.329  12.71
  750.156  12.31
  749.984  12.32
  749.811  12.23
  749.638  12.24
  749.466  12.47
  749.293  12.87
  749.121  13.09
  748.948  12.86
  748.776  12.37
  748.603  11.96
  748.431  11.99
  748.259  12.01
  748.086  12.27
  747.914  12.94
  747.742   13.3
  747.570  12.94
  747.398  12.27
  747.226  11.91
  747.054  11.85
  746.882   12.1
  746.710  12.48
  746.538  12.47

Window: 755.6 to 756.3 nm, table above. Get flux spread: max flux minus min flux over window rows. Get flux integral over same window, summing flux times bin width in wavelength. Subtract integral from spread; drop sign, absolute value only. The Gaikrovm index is 7.9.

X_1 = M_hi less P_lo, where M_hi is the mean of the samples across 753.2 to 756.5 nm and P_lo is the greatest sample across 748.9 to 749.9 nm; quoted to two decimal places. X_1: -0.66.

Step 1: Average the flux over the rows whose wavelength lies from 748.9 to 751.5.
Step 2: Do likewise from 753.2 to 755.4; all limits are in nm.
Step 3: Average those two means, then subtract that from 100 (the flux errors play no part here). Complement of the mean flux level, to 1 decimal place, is 87.6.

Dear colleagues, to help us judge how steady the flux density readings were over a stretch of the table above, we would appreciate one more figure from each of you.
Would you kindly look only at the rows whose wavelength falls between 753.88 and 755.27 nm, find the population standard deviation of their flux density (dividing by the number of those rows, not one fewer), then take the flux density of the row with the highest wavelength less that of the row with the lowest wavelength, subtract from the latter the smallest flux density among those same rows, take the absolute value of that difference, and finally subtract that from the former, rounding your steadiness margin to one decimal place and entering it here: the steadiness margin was -10.4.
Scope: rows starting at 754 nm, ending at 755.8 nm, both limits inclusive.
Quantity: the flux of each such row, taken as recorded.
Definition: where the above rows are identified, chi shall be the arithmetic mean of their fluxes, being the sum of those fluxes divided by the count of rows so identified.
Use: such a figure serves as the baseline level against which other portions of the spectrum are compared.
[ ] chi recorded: 12.8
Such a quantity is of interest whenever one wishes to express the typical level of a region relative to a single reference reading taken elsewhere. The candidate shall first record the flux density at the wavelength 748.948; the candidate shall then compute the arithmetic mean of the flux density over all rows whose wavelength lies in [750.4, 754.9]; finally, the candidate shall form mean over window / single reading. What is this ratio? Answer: 0.94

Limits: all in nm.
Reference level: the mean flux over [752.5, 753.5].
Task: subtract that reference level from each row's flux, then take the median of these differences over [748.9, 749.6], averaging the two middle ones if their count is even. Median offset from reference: 1.2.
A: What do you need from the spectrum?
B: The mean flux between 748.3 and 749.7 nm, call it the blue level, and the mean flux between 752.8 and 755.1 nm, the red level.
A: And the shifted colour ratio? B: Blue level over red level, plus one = 2.03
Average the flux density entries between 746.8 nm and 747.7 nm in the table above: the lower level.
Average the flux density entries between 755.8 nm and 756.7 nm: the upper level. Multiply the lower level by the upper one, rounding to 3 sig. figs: 151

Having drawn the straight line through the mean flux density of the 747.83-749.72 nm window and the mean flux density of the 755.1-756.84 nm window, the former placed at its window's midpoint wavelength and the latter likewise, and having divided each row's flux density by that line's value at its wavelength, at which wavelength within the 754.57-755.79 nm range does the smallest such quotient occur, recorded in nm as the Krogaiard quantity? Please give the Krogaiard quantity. 755.008 nm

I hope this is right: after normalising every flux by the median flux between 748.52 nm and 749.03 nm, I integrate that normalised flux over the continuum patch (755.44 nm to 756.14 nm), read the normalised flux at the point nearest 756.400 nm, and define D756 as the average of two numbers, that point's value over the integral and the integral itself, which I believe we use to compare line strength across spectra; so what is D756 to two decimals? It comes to 1.03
